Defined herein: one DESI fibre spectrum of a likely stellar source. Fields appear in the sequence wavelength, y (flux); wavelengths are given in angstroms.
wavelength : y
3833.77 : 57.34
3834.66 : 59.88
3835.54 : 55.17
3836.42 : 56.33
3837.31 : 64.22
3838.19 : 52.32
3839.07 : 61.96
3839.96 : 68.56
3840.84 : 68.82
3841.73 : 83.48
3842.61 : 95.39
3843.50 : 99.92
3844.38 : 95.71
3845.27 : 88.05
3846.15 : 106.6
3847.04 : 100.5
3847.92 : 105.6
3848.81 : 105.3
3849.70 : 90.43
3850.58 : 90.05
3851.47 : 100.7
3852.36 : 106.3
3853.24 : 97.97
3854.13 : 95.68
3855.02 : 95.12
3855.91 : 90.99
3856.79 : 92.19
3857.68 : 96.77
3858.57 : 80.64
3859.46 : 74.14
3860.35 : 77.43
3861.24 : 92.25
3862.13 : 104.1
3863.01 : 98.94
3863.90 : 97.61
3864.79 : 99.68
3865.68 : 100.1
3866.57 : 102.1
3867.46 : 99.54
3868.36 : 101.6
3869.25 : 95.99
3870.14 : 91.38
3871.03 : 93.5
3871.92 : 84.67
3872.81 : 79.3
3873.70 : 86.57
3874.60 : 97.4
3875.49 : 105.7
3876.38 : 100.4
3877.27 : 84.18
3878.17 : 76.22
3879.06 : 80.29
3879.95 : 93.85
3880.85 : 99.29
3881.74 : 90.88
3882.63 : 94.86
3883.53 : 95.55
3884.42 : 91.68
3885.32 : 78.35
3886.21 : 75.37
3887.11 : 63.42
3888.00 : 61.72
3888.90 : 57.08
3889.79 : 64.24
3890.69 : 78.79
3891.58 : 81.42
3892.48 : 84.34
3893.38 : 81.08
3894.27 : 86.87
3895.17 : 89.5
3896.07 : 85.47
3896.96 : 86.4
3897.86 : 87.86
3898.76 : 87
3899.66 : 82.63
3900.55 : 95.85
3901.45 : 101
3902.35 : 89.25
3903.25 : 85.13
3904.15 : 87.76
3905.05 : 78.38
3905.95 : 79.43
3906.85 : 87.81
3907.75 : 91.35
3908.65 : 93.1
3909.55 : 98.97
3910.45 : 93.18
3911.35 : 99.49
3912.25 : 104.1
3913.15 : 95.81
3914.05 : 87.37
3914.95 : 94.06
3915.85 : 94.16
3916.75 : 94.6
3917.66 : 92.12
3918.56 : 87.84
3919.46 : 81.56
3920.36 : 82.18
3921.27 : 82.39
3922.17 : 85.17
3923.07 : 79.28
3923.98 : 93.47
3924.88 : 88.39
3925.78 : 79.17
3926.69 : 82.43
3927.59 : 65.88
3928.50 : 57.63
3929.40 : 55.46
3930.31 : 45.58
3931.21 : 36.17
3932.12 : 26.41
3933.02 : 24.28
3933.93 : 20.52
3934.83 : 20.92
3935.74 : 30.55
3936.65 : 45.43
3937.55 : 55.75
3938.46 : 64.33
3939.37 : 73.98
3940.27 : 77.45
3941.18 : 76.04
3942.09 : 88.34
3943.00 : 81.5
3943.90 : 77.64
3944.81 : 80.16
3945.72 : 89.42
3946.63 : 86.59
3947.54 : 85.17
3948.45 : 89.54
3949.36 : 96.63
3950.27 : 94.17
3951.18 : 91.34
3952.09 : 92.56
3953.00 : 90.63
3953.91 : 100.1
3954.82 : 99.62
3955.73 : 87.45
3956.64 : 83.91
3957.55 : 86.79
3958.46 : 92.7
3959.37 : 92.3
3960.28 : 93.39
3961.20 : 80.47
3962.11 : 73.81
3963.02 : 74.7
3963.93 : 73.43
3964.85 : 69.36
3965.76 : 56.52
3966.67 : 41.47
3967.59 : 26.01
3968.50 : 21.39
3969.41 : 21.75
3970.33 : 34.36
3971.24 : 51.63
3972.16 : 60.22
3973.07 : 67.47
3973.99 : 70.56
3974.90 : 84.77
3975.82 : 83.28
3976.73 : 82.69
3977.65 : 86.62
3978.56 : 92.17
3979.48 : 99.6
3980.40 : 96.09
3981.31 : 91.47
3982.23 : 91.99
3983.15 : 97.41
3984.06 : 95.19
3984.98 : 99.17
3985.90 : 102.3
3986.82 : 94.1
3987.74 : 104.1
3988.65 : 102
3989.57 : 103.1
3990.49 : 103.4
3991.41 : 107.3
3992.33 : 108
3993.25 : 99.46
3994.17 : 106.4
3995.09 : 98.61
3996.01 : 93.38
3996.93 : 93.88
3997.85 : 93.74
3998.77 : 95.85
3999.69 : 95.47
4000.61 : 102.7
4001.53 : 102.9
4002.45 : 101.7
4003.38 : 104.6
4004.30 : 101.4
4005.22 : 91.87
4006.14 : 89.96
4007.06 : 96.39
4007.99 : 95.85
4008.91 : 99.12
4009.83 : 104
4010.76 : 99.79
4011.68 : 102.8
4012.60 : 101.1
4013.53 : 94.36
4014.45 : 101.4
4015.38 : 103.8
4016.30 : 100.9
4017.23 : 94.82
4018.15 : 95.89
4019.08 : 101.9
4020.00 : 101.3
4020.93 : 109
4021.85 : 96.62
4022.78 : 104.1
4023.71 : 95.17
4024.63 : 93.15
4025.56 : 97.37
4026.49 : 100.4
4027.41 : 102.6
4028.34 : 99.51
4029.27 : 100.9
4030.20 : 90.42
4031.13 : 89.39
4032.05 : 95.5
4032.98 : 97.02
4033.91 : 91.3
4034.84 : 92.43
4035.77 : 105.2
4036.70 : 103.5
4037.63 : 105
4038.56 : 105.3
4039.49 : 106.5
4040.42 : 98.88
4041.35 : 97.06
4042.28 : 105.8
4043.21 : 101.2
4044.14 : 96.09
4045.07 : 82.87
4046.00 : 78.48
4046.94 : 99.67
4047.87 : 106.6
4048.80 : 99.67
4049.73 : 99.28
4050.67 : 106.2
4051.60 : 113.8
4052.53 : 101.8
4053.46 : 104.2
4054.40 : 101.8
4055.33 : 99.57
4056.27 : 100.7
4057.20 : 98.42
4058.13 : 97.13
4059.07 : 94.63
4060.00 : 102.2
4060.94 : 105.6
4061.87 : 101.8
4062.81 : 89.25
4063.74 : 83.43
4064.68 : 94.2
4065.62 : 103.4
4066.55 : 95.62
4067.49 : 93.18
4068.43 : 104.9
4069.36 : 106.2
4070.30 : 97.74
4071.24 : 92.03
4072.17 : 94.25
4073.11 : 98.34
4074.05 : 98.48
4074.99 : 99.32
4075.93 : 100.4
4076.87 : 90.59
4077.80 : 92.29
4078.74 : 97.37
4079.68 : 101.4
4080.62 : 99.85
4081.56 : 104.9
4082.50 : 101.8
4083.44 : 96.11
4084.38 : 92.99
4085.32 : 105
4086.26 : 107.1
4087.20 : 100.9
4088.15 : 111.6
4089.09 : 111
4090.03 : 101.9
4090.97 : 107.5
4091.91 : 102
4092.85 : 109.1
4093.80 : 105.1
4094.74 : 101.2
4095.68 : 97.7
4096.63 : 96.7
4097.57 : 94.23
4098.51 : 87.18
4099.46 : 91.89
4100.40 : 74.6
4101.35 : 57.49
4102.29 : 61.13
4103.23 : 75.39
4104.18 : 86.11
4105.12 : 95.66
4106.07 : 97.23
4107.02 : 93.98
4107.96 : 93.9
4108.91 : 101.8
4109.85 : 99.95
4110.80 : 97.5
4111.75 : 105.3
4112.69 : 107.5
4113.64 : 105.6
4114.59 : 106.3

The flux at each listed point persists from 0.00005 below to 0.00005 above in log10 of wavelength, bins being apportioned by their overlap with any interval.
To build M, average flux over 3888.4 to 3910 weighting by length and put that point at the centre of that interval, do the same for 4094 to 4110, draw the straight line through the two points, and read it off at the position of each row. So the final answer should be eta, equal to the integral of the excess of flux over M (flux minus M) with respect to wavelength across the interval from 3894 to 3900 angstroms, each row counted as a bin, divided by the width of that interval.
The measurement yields 1.7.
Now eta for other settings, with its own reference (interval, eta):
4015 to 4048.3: 11.1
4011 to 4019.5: 12.6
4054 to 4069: 10.0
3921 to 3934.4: -24.4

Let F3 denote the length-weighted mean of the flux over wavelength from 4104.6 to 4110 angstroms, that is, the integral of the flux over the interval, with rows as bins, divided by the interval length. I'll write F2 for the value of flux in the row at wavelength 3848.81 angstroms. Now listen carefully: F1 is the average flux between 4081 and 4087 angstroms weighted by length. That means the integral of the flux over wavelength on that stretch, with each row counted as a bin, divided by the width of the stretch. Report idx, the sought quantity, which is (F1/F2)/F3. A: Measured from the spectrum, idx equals 0.0099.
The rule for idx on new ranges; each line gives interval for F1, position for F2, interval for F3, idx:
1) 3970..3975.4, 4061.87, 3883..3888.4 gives 0.0078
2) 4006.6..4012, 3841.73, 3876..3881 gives 0.0135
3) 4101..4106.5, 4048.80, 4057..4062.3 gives 0.0079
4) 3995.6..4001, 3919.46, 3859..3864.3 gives 0.0129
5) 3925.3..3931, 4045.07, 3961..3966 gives 0.0107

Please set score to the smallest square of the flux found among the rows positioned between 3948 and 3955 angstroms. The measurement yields 8017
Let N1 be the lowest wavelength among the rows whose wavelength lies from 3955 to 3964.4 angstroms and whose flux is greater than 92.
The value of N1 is 3958.46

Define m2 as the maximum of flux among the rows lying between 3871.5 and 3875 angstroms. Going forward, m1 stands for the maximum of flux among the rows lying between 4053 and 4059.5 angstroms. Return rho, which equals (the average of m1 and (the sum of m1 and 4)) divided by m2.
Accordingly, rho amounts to 1.09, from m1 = 104.2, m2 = 97.4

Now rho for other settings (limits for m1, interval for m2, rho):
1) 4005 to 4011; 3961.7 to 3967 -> 1.42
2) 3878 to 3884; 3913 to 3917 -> 1.06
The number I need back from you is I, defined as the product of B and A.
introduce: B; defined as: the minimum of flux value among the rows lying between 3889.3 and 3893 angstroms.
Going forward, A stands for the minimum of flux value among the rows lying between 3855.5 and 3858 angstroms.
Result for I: 5845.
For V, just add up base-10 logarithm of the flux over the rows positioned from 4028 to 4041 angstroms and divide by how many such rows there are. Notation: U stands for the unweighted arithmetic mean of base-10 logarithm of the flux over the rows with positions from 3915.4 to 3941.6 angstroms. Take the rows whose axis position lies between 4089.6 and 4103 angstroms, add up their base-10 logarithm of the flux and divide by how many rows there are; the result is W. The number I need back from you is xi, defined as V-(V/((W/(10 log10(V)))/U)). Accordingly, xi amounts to -3.4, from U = 1.775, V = 1.99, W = 1.96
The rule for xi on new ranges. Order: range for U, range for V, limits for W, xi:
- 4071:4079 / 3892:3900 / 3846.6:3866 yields -3.6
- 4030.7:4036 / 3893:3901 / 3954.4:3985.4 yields -4.0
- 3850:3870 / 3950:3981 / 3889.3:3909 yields -3.2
